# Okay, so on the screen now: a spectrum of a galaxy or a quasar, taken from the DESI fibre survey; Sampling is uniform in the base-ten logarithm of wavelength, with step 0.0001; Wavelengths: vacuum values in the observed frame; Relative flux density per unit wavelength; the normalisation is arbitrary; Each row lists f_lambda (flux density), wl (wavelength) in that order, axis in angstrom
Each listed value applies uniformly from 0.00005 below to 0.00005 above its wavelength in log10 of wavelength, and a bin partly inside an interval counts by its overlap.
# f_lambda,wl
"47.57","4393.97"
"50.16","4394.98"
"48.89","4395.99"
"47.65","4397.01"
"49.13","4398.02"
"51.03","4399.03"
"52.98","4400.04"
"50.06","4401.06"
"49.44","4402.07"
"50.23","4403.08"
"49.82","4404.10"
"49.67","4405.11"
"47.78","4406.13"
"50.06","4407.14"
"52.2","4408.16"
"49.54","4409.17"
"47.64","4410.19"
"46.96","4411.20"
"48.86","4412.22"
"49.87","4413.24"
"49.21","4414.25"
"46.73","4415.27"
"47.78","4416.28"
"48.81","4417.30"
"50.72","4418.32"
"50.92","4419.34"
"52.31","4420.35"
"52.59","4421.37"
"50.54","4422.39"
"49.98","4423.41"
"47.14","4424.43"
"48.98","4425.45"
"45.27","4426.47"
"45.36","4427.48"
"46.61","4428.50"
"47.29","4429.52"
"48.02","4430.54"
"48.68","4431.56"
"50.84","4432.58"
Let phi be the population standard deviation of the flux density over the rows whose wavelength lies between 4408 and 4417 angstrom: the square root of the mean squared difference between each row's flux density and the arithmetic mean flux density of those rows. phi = 1.6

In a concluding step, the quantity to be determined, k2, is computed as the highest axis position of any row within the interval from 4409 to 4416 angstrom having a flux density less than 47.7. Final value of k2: 4415.27 angstrom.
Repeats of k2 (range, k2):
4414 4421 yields 4415.27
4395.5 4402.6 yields 4397.01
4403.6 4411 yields 4410.19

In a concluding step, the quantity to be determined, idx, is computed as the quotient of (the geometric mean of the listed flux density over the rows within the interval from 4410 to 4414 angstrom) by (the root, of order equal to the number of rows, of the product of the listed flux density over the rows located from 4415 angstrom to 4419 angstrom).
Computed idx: 1.00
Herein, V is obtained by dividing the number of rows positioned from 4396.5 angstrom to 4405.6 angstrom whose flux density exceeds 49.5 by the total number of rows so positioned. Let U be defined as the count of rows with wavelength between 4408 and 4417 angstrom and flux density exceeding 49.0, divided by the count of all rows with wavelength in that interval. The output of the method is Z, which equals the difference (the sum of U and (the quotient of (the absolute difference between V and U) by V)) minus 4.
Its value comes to -3.22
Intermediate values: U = 0.4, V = 0.67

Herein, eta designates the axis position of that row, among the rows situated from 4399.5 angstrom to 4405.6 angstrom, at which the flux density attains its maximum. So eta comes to 4400.04 angstrom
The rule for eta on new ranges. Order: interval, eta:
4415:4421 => 4420.35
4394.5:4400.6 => 4400.04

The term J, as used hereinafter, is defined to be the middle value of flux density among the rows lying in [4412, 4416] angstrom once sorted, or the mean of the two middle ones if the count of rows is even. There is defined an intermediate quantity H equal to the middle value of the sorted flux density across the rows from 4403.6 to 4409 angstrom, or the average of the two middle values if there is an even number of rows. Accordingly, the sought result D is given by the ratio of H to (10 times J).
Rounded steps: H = 49.8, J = 49.0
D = 0.102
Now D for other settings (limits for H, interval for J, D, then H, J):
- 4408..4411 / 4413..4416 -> 0.101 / 49.5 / 49.2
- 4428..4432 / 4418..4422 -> 0.092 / 47.7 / 51.6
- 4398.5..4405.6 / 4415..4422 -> 0.099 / 50.1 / 50.7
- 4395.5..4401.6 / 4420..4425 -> 0.098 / 49.6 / 50.5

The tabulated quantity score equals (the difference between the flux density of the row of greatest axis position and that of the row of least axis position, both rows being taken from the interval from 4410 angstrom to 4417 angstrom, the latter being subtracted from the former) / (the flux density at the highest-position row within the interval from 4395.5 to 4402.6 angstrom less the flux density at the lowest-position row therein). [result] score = 0.3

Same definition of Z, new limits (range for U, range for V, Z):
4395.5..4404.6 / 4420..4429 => -2.47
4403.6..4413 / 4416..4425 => -3.28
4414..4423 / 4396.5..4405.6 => -3.33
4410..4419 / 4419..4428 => -3.27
